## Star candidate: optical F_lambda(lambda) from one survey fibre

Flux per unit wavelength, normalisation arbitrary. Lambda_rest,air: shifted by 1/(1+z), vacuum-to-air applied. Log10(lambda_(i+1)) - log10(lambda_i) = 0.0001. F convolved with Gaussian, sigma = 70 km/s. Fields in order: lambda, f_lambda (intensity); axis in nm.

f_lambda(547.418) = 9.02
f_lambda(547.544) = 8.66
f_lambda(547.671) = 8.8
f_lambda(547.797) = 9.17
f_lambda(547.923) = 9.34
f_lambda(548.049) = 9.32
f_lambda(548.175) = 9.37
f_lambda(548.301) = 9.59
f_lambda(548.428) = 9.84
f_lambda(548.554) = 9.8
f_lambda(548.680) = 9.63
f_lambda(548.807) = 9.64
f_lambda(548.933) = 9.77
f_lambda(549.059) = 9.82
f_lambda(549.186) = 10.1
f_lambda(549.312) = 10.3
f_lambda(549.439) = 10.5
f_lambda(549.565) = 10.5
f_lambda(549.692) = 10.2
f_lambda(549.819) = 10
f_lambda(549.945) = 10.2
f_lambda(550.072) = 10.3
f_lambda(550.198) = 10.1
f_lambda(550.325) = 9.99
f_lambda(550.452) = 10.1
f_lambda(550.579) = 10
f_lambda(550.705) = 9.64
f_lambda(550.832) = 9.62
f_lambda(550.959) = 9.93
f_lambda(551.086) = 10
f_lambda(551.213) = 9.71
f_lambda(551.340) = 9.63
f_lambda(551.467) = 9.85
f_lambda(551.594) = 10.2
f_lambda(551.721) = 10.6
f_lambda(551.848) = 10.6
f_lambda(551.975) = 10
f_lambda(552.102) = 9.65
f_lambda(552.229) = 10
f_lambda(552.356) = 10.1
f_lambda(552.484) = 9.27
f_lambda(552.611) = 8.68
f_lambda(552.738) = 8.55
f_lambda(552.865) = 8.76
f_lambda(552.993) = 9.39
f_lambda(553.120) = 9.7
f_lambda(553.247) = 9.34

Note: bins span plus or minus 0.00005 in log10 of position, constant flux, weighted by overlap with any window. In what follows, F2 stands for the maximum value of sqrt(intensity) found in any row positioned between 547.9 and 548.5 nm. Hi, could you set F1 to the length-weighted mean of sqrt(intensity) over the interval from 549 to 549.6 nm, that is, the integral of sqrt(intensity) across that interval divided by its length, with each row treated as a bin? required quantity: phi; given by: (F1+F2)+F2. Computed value 9.47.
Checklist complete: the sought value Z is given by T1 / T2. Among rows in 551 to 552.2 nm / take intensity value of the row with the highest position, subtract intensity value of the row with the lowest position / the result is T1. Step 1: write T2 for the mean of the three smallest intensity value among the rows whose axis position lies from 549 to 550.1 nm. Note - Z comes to -0.04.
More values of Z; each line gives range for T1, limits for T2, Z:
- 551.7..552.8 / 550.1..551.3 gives -0.21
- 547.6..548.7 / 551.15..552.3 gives 0.09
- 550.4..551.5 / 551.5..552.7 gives -0.03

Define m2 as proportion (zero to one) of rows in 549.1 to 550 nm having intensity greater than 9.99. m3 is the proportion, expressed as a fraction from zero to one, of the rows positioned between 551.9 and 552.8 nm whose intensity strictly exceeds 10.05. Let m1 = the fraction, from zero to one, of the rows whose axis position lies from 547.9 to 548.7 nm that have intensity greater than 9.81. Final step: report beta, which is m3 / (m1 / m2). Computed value 1.0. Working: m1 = 0.14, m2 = 1.0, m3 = 0.14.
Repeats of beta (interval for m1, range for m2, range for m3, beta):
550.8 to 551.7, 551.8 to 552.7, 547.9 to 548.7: 0.0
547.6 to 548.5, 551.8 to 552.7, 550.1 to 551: 1.1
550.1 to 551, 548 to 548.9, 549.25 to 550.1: 0.0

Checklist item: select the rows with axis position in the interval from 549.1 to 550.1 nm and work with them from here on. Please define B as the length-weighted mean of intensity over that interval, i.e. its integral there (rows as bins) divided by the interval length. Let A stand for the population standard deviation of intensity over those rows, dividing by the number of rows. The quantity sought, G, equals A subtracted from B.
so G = 10.1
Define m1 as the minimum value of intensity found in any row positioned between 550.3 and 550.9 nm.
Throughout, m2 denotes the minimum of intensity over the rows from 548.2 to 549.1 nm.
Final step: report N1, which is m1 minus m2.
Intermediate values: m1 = 9.62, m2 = 9.59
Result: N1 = 0.0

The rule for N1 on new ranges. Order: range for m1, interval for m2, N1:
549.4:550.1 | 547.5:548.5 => 1.3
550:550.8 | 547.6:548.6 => 0.8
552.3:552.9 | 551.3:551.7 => -1.1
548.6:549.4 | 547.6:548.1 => 0.8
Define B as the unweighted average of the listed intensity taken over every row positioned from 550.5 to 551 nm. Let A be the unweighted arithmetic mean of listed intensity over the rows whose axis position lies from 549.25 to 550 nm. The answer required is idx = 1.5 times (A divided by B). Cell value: 1.57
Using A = 10.3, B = 9.8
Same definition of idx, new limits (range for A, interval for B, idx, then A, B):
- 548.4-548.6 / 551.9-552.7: 1.53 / 9.8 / 9.6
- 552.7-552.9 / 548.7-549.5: 1.30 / 8.7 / 10.0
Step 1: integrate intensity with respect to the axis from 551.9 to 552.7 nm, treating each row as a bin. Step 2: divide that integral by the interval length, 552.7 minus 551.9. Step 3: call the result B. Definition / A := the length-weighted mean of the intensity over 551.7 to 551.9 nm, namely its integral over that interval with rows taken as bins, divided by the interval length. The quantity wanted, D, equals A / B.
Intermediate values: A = 10.6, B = 9.6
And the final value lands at 1.10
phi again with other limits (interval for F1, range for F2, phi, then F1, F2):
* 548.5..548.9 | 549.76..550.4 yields 9.53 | 3.114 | 3.21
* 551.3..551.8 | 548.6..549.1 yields 9.45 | 3.179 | 3.13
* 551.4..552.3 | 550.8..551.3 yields 9.51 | 3.184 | 3.16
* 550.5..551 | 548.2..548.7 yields 9.41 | 3.132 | 3.14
